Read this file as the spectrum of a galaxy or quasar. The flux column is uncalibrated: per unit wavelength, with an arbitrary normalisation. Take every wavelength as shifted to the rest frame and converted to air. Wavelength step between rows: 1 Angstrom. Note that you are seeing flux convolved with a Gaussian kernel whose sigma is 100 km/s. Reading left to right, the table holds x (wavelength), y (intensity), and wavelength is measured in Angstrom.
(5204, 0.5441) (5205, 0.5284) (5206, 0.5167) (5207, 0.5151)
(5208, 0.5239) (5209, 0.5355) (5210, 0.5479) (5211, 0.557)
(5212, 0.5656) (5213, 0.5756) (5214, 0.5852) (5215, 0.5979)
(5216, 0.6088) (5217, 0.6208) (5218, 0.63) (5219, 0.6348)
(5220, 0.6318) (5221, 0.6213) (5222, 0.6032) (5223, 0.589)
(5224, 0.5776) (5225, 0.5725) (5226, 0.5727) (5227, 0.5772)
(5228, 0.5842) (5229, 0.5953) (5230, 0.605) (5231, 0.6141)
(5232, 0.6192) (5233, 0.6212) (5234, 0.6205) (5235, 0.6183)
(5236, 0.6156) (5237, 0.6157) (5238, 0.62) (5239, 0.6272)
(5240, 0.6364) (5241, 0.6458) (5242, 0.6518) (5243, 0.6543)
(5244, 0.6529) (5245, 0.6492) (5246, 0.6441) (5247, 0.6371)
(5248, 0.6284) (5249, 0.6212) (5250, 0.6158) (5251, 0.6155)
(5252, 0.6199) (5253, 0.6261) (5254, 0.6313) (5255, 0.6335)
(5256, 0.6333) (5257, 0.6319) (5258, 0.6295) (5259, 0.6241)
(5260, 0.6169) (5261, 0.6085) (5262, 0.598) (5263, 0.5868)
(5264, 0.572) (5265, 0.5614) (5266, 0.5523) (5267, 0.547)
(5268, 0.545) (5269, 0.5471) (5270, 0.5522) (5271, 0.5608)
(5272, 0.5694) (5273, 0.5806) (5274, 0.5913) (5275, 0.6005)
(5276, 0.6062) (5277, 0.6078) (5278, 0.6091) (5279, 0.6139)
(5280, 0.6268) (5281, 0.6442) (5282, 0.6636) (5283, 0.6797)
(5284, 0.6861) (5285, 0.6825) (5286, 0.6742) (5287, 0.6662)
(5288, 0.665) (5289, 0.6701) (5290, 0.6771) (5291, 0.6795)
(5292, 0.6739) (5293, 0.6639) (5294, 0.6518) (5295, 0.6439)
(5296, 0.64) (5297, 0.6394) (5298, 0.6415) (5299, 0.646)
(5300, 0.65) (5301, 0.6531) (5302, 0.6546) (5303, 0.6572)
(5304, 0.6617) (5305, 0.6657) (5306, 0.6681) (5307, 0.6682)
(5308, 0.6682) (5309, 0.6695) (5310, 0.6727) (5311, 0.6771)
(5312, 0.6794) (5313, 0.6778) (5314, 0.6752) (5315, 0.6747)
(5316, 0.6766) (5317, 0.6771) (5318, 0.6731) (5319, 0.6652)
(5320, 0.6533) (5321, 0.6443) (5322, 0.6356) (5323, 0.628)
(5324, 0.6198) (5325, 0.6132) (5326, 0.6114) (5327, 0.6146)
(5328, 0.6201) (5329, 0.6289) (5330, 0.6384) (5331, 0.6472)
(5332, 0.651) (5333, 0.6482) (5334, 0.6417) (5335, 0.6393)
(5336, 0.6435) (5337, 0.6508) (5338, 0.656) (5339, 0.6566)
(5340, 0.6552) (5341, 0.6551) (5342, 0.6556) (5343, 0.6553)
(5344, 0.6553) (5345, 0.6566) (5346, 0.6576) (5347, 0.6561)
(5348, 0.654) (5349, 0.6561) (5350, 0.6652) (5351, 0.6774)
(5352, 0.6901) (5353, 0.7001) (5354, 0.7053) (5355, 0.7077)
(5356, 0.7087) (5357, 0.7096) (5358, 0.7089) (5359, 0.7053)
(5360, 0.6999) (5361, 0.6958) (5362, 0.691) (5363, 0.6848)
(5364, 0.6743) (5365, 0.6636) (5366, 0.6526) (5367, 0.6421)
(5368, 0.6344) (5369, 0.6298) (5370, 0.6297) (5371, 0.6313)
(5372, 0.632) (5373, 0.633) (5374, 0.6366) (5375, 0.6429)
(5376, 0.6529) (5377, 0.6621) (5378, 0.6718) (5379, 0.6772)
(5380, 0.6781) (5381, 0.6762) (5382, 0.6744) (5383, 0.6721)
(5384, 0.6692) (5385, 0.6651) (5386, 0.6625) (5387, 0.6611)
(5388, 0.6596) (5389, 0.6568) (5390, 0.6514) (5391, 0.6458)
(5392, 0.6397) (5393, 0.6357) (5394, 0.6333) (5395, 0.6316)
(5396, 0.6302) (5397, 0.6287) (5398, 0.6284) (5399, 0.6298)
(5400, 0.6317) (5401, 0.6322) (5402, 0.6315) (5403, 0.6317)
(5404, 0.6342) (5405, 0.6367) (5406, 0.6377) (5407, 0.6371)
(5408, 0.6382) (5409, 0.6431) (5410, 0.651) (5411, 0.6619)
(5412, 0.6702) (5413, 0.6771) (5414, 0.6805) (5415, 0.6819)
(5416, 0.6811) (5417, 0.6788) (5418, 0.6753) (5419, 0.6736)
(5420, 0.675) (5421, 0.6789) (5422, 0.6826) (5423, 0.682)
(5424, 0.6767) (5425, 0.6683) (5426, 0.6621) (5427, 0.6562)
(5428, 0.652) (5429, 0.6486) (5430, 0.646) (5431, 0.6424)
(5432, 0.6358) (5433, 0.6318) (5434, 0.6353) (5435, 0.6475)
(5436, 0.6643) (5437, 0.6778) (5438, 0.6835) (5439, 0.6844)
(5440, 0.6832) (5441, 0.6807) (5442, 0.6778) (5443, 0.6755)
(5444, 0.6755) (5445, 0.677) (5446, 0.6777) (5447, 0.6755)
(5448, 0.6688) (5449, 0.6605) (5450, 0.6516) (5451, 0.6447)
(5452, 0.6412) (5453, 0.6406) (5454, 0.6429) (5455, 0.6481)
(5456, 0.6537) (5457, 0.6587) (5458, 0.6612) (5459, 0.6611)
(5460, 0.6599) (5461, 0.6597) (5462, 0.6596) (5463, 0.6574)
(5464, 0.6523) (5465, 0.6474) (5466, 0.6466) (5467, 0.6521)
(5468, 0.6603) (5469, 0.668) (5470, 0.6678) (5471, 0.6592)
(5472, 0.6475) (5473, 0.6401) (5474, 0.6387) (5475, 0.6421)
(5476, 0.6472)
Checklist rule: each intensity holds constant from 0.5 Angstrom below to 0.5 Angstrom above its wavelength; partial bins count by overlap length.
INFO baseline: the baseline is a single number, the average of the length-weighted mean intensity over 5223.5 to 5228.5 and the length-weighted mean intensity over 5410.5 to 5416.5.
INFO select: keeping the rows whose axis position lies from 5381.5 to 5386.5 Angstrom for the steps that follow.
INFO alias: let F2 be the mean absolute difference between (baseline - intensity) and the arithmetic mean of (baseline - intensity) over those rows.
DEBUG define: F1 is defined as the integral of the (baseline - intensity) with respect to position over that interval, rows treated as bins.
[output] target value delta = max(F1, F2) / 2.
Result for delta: 0.0019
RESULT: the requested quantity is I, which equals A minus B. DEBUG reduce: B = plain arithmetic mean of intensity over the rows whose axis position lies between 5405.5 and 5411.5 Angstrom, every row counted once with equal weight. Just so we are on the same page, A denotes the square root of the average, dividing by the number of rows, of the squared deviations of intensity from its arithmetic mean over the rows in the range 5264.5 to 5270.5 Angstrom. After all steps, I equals -0.639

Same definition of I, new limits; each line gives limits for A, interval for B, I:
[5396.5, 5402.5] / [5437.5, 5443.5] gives -0.679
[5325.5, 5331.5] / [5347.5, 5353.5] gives -0.661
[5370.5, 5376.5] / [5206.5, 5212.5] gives -0.533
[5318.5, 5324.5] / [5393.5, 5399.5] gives -0.615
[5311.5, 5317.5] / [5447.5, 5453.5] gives -0.650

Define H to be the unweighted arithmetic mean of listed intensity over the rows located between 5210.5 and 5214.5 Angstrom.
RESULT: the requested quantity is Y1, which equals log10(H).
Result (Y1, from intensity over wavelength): -0.24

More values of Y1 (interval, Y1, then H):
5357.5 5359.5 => -0.15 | 0.71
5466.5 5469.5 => -0.18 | 0.66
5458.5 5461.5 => -0.18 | 0.66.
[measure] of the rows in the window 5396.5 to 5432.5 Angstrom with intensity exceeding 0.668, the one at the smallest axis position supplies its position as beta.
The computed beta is 5412 Angstrom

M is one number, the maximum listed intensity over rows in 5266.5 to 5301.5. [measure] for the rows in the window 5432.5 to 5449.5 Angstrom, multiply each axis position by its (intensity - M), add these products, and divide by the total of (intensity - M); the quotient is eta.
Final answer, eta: 5438.7 Angstrom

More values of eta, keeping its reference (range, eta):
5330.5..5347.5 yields 5338.4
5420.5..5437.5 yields 5430.7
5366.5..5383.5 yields 5372.6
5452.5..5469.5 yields 5460.5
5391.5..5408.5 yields 5399.9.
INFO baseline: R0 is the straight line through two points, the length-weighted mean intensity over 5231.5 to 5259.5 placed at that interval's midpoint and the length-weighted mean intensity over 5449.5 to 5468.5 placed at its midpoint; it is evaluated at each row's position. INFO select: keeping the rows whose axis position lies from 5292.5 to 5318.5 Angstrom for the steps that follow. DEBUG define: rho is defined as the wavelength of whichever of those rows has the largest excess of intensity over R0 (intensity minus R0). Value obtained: 5312 Angstrom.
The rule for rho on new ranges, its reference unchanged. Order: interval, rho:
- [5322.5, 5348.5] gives 5346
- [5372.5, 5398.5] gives 5380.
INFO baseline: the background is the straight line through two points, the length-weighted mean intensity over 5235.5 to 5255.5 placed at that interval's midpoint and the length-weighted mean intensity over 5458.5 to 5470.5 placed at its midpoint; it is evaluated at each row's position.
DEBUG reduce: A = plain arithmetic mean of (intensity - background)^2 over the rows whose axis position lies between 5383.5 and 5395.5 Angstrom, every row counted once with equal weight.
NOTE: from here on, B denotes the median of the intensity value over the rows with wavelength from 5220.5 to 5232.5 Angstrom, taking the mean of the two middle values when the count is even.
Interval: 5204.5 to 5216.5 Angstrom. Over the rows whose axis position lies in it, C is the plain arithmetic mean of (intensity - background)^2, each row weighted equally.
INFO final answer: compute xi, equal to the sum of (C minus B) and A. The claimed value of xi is -0.59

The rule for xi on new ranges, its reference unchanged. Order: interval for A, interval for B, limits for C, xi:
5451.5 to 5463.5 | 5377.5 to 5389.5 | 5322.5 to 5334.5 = -0.67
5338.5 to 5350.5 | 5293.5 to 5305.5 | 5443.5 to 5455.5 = -0.65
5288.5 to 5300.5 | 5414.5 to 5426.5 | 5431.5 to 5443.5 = -0.68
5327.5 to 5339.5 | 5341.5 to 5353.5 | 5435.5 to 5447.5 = -0.66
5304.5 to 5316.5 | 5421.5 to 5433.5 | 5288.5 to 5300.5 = -0.65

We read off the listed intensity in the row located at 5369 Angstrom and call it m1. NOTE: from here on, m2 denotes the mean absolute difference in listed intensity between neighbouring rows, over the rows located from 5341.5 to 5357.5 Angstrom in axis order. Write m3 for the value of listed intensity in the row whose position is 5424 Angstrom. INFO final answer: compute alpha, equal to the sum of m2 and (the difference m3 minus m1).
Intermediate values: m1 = 0.6298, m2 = 0.0041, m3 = 0.6767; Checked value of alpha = 0.051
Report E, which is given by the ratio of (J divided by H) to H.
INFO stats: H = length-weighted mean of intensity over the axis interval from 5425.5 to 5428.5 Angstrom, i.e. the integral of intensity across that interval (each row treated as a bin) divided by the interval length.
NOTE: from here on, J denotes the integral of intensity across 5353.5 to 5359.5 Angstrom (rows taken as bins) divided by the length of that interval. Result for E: 1.64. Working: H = 0.657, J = 0.708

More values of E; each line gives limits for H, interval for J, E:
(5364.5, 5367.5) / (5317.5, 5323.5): 1.53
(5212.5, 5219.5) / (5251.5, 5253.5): 1.69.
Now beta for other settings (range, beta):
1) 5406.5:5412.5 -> 5412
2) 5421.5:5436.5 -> 5422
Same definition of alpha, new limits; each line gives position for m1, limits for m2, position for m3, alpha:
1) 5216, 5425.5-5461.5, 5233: 0.017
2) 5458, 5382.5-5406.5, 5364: 0.015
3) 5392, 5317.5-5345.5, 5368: 0.000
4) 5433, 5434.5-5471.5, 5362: 0.063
